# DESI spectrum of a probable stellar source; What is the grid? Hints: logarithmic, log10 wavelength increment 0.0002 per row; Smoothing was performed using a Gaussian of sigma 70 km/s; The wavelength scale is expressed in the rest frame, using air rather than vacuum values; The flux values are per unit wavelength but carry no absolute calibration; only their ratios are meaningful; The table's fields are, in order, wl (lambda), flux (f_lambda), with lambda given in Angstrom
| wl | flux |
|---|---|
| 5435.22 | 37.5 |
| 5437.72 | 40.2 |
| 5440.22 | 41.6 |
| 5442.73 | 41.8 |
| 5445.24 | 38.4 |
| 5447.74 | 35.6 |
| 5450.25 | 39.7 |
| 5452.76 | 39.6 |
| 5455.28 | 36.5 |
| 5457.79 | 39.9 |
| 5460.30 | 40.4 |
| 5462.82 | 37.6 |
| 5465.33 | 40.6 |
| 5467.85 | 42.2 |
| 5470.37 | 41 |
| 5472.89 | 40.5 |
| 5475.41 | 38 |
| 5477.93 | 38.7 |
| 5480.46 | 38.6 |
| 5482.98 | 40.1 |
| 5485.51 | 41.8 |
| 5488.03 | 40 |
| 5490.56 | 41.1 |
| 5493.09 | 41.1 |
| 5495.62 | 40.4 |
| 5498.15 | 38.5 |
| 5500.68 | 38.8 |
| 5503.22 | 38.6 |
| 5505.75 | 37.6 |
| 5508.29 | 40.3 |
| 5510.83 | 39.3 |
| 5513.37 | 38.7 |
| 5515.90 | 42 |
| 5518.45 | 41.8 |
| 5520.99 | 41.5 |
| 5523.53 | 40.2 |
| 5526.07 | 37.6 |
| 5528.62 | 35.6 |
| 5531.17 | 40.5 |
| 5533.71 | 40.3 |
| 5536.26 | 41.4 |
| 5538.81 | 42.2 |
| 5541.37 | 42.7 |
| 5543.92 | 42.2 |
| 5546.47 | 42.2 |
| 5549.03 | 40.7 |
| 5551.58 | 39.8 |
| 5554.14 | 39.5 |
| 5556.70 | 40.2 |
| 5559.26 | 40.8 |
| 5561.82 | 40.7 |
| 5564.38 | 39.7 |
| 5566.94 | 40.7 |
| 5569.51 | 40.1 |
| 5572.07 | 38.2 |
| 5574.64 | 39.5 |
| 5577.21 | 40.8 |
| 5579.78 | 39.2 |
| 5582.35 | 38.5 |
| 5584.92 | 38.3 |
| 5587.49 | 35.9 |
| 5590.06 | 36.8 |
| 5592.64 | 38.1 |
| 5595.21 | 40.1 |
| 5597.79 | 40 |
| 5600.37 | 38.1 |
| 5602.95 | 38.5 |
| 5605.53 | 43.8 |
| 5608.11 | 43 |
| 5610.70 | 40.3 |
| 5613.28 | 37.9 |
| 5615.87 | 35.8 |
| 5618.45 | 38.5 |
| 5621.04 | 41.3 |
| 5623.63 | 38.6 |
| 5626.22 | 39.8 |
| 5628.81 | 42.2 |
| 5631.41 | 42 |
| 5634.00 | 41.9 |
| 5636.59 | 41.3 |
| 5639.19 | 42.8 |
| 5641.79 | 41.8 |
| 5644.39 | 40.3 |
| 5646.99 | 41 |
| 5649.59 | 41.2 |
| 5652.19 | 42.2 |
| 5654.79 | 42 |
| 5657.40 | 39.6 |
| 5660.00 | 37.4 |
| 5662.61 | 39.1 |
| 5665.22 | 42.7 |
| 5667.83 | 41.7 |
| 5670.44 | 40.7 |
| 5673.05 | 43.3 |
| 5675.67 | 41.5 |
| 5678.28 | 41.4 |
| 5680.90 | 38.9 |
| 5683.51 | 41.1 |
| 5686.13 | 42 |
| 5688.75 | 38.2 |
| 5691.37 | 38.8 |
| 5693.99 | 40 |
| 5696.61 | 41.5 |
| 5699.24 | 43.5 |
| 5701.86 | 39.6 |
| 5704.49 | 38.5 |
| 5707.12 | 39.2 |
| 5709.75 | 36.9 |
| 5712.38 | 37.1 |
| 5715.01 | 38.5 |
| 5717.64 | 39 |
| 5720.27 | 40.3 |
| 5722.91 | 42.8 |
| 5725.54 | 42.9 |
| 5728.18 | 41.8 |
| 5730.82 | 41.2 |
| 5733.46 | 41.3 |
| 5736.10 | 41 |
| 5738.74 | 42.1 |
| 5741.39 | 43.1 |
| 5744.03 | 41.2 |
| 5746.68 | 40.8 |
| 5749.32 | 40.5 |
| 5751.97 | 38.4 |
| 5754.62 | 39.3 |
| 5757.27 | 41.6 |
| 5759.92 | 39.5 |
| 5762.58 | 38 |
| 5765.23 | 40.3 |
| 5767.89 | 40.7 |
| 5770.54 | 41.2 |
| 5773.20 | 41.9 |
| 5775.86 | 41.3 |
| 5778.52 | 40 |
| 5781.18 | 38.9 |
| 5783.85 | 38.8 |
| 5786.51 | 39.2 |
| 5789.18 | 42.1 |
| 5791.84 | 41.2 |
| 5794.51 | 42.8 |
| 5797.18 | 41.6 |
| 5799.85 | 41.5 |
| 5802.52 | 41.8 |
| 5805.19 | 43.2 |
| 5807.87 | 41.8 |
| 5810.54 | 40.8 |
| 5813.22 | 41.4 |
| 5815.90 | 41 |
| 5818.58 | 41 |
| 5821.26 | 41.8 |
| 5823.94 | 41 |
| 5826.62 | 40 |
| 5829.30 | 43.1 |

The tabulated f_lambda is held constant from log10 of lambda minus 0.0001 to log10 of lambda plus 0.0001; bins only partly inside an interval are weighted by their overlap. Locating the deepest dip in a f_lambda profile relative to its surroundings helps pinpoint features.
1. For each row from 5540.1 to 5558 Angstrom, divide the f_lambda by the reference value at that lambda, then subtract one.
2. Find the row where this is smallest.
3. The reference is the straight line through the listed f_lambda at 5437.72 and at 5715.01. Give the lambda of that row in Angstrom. 5554.14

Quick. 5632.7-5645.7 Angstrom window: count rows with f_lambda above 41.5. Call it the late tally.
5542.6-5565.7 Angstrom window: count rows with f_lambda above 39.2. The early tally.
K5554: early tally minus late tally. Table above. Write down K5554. 6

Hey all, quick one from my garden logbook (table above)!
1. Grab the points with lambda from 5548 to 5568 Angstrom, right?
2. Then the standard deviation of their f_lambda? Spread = 0.5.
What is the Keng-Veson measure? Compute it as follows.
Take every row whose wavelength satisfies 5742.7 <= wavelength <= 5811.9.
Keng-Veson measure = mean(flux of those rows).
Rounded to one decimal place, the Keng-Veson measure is 40.7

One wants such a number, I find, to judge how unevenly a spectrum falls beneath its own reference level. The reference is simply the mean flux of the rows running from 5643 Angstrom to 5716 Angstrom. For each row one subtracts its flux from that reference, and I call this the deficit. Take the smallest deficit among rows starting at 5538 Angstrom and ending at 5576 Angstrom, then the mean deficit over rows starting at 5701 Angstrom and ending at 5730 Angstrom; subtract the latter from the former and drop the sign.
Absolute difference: 3.0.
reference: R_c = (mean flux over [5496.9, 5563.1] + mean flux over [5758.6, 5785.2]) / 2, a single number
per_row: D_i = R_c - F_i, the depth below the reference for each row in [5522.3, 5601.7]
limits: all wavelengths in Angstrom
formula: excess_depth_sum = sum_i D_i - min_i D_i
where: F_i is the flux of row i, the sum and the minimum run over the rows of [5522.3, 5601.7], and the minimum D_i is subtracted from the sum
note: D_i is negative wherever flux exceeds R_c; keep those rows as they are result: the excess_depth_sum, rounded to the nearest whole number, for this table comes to 15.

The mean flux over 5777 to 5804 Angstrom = 40.8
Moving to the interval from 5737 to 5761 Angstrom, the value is 40.7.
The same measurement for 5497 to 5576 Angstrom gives 40.1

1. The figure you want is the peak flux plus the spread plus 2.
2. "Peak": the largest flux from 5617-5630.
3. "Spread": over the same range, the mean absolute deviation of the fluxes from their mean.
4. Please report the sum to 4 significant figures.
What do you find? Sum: 45.54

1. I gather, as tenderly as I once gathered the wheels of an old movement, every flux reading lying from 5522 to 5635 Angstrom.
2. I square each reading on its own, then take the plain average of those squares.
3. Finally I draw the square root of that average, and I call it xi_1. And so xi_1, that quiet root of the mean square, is 39.9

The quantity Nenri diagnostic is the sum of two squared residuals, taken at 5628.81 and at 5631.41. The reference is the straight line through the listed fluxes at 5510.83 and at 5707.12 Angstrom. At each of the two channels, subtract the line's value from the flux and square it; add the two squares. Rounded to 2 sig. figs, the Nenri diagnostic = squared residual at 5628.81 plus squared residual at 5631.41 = 16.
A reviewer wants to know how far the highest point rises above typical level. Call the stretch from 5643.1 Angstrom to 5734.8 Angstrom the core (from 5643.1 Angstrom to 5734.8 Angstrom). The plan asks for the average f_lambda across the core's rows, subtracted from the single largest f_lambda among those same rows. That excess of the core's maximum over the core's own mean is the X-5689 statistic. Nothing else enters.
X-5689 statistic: 3.01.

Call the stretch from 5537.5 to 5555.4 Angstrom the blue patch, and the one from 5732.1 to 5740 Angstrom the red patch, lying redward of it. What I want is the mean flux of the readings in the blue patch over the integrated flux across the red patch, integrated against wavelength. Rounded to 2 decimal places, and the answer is 0.13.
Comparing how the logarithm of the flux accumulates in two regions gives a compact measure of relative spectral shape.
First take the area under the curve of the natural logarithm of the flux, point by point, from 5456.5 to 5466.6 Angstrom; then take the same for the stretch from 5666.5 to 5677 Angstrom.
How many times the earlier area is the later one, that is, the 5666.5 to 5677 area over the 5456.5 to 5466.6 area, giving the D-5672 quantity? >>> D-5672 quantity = 1.05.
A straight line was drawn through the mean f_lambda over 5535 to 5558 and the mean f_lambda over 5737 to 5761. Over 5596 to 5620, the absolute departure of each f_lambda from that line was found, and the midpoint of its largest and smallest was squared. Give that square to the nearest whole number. 9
